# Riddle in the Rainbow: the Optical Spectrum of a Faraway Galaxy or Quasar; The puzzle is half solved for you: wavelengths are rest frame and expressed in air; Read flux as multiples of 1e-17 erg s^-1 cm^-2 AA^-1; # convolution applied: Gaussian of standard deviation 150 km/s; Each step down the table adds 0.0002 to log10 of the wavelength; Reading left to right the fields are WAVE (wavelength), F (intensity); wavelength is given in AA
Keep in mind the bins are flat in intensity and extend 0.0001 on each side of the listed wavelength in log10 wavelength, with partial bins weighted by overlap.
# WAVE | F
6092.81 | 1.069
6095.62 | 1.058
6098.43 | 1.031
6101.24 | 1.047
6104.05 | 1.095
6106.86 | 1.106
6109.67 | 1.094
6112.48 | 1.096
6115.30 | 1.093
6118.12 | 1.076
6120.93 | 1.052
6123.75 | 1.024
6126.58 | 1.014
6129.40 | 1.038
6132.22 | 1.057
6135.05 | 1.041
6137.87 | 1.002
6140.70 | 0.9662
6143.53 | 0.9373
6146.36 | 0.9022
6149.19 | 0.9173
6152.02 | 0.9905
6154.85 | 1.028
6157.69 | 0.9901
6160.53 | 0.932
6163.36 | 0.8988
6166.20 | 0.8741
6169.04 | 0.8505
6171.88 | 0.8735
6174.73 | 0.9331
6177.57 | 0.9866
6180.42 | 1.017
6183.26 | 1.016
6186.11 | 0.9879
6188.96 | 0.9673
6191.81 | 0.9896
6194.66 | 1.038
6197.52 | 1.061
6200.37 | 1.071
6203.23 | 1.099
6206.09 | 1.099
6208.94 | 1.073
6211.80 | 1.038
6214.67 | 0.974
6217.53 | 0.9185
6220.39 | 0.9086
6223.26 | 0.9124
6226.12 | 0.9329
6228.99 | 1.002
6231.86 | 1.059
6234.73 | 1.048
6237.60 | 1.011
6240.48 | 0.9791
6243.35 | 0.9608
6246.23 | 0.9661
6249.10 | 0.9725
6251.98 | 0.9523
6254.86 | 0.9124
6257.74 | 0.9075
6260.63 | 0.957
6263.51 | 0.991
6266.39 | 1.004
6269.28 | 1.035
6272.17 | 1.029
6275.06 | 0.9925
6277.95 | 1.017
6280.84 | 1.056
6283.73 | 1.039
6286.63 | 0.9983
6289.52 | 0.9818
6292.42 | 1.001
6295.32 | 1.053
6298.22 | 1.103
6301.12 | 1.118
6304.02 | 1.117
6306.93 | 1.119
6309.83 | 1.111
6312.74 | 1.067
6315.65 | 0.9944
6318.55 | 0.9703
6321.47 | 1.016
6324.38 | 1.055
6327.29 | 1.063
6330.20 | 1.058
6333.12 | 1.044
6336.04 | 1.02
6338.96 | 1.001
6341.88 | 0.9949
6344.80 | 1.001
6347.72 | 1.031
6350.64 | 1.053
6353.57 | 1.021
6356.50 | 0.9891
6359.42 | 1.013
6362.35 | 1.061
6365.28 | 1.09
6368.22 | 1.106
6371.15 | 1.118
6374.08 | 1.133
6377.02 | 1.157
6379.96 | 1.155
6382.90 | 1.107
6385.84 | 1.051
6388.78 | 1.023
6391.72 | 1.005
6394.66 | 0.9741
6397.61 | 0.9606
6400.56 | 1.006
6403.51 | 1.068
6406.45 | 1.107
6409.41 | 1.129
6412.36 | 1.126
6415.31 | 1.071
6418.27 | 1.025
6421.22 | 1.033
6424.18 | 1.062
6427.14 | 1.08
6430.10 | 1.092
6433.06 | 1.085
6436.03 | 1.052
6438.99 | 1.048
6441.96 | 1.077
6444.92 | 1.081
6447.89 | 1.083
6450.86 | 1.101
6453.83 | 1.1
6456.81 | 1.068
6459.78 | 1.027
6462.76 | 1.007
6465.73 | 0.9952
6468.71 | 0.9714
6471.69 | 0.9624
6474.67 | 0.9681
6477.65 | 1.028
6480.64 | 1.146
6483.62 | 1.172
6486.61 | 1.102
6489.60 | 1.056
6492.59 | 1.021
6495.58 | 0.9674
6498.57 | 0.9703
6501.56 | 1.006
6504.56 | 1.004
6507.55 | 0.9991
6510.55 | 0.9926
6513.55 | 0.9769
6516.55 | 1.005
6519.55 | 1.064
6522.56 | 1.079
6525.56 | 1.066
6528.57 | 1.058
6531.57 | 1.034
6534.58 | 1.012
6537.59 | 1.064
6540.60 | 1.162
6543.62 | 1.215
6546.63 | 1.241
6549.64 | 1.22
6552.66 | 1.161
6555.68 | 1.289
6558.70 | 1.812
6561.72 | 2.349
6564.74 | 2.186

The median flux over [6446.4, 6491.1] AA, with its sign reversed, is -1.06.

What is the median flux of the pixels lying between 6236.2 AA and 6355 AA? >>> 1.02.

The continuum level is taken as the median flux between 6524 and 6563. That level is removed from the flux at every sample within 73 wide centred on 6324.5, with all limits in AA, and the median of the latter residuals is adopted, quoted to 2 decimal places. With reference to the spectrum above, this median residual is -0.13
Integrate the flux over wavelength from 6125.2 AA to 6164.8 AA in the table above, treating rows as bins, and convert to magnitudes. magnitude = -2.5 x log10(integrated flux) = -3.97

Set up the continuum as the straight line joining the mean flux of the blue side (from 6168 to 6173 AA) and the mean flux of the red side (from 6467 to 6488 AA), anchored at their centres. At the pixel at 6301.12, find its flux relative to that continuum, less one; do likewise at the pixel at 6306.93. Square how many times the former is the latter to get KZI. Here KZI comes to 1.0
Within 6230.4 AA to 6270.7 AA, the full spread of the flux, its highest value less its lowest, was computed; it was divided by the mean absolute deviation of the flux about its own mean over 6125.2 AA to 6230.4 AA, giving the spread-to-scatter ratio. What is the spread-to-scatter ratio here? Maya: 2.8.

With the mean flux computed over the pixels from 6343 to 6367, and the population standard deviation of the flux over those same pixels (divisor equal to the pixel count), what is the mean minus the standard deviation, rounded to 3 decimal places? 1.001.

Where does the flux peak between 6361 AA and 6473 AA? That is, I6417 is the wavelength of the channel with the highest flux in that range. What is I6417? 6377.02 AA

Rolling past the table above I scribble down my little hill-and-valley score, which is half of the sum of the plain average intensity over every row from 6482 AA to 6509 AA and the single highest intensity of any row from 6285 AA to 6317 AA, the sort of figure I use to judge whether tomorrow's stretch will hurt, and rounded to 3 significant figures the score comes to 1.08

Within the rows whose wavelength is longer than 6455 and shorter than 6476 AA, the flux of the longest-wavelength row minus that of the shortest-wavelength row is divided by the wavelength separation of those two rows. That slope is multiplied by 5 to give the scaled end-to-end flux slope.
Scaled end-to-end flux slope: -0.028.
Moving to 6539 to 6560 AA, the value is 0.180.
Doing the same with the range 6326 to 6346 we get -0.018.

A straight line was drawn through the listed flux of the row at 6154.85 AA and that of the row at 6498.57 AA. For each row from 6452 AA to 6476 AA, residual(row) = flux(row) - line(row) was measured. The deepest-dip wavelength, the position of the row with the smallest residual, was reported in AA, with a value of 6471.69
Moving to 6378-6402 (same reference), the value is 6397.61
